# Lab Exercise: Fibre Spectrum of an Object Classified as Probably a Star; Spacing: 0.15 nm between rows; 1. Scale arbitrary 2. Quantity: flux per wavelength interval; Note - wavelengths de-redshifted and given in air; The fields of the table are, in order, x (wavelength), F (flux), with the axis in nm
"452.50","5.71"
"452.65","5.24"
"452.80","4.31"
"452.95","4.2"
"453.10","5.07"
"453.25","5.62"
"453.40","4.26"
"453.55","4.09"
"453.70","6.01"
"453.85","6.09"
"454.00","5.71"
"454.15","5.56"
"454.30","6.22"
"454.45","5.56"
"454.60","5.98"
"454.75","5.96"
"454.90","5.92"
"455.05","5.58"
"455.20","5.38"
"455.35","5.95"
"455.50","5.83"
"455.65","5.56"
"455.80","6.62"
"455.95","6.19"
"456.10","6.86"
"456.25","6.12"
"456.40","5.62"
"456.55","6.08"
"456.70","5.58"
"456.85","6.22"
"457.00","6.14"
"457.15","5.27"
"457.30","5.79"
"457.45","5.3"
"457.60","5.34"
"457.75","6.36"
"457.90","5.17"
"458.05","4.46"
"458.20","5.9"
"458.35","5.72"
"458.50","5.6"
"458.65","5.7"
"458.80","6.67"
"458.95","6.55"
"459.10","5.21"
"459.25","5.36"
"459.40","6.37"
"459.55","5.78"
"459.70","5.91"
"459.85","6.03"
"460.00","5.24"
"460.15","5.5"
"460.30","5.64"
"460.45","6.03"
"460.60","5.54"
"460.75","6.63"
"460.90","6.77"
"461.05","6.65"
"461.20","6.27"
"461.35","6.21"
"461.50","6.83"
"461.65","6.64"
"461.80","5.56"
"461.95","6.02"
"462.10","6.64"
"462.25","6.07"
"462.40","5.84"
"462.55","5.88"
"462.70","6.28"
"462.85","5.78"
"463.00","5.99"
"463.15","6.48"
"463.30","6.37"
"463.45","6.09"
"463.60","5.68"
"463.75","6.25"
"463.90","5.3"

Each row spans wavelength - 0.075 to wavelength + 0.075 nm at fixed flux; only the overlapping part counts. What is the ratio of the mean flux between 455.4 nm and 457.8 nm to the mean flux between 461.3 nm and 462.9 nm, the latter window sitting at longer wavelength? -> 0.96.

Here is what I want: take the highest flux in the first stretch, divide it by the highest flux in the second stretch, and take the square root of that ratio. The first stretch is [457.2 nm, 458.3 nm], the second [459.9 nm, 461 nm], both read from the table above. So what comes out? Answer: 0.969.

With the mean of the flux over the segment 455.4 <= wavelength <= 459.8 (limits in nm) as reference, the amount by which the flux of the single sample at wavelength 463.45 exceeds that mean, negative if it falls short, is 0.25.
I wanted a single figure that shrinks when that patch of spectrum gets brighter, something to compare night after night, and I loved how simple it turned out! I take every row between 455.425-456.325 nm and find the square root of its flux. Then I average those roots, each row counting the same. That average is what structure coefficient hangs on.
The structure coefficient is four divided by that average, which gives 1.61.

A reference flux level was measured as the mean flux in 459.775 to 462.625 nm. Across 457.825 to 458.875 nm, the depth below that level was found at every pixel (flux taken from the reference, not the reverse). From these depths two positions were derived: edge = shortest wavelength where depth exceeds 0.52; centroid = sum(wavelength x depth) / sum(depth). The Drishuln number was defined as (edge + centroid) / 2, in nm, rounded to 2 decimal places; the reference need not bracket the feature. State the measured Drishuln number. 457.98 nm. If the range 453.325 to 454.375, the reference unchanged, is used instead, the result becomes 453.49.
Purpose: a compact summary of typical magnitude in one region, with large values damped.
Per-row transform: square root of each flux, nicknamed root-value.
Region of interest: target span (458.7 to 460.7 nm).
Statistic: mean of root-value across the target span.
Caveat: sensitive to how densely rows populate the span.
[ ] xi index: 2.41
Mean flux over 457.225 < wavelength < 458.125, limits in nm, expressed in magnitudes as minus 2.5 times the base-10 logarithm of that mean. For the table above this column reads -1.83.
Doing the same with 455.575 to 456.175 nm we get -2.00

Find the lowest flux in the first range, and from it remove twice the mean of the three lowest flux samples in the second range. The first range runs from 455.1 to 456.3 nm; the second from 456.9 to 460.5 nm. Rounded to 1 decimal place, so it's -4.5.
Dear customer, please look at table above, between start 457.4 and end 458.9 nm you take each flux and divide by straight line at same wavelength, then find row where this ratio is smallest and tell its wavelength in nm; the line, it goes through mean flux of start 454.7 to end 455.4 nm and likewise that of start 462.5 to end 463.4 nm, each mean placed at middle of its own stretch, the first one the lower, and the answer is 458.05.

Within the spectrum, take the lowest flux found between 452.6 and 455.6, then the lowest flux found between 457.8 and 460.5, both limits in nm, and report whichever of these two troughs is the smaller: 4.1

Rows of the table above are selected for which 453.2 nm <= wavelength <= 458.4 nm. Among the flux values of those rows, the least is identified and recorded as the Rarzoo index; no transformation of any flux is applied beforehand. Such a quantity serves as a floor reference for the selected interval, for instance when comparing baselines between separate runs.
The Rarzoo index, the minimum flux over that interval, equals 4.09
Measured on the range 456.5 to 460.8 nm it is 4.46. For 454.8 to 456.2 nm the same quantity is 5.38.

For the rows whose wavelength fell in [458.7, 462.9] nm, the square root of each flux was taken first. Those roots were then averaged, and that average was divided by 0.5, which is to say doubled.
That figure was 4.92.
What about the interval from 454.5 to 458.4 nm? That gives 4.81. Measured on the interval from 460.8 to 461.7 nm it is 5.12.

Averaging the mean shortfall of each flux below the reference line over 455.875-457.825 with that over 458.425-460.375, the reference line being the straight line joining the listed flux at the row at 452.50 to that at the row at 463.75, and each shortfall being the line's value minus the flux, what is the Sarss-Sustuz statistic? 0.12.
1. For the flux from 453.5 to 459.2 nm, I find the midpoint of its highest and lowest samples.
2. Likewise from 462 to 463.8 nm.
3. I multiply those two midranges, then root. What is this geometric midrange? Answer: 5.81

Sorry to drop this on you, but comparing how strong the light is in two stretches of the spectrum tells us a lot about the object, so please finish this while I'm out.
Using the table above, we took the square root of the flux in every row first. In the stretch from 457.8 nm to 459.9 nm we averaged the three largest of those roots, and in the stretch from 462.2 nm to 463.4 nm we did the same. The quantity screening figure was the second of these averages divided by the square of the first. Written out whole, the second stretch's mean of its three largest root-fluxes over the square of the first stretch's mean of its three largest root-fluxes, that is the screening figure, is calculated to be 0.387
